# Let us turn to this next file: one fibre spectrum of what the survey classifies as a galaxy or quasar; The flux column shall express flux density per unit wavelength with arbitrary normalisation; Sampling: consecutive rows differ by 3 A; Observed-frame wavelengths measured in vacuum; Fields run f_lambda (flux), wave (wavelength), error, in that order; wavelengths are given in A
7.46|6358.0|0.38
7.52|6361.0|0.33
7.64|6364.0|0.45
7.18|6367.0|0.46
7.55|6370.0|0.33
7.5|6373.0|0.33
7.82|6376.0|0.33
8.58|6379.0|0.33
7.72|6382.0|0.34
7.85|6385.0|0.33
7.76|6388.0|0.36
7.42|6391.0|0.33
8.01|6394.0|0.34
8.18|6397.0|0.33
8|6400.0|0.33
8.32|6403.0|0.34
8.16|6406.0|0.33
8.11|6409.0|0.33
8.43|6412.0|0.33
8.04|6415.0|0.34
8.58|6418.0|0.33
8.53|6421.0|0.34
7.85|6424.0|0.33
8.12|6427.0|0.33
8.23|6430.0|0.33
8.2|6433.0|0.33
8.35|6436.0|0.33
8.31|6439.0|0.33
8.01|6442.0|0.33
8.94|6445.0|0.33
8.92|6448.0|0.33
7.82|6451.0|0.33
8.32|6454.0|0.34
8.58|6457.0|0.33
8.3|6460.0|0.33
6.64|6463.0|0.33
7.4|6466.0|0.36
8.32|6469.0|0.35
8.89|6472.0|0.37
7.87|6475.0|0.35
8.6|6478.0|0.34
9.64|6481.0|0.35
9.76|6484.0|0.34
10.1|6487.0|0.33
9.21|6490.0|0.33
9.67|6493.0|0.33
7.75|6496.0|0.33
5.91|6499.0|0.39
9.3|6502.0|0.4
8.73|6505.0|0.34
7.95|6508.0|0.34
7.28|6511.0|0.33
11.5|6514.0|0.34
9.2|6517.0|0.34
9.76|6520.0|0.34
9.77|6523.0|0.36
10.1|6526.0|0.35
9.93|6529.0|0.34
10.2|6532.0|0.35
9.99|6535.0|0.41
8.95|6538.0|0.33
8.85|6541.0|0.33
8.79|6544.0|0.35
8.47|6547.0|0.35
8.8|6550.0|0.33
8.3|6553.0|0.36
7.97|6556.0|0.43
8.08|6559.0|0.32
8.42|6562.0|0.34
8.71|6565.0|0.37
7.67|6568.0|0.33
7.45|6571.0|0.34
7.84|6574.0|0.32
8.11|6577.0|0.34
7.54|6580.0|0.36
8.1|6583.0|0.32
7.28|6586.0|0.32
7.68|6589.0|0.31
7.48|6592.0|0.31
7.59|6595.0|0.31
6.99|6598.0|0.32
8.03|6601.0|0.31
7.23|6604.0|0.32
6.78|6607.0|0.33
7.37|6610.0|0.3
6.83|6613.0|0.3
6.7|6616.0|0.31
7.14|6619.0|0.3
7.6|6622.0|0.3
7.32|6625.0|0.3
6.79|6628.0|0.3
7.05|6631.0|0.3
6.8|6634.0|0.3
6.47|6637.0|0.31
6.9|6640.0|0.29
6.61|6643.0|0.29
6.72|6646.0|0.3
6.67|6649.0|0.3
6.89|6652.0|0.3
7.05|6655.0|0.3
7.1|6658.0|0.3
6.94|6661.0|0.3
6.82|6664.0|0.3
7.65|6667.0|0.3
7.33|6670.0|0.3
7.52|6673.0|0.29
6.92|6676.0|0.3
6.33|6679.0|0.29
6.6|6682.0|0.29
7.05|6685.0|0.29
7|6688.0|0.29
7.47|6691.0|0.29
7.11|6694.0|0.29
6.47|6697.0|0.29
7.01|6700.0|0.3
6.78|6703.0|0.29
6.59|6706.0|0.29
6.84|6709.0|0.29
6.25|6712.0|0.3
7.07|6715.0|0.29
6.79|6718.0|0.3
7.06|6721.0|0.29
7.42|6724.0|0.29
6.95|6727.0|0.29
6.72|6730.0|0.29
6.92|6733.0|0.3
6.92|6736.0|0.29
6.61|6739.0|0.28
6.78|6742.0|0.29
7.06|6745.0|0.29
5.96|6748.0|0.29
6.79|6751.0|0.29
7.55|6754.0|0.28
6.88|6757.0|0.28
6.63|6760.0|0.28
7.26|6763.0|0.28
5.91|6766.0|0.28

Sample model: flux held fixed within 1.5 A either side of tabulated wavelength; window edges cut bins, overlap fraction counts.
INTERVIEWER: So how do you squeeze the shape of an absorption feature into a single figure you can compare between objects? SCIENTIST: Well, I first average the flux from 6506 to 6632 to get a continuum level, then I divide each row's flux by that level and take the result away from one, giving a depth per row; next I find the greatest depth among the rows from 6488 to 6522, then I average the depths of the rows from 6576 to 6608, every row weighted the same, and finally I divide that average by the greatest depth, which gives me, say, 0.3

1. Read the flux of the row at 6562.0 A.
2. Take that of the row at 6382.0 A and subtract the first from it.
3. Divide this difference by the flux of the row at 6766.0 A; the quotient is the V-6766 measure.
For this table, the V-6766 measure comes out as -0.12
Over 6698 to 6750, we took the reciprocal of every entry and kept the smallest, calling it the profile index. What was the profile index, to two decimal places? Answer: 0.13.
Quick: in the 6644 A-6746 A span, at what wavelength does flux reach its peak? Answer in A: 6667.0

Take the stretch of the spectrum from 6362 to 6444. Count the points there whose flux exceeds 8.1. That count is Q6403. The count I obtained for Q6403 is 13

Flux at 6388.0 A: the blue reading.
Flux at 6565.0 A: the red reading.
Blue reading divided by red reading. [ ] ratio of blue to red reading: 0.89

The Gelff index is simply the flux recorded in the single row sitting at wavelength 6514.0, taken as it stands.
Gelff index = 11.5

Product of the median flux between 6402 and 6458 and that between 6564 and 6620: 62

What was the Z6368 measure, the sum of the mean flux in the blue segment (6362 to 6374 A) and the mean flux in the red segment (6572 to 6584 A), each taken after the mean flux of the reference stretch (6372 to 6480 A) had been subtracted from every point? -0.9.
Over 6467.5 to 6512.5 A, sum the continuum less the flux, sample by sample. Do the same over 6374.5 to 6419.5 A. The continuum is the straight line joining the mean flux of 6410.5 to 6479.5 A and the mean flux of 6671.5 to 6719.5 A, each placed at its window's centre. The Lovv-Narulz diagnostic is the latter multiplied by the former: -59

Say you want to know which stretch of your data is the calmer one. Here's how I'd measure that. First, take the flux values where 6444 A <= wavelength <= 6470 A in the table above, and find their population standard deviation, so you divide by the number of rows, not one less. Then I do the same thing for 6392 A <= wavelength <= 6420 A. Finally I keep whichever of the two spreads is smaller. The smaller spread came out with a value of 0.19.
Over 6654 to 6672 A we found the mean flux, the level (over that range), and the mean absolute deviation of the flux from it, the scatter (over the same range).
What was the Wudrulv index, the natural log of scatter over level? -3.4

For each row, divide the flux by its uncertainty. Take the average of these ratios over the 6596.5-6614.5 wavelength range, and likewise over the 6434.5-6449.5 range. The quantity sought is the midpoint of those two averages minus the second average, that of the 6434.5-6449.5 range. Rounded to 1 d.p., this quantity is -1.4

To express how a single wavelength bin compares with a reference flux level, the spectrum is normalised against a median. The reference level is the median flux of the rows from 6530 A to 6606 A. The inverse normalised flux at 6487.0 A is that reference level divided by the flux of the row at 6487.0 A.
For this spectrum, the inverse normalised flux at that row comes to 0.80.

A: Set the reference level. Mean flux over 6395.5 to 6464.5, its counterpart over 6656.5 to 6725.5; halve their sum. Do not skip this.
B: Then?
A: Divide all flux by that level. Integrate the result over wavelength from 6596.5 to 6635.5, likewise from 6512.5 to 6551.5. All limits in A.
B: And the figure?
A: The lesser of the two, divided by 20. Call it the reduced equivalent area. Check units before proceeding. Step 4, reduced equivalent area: 1.83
